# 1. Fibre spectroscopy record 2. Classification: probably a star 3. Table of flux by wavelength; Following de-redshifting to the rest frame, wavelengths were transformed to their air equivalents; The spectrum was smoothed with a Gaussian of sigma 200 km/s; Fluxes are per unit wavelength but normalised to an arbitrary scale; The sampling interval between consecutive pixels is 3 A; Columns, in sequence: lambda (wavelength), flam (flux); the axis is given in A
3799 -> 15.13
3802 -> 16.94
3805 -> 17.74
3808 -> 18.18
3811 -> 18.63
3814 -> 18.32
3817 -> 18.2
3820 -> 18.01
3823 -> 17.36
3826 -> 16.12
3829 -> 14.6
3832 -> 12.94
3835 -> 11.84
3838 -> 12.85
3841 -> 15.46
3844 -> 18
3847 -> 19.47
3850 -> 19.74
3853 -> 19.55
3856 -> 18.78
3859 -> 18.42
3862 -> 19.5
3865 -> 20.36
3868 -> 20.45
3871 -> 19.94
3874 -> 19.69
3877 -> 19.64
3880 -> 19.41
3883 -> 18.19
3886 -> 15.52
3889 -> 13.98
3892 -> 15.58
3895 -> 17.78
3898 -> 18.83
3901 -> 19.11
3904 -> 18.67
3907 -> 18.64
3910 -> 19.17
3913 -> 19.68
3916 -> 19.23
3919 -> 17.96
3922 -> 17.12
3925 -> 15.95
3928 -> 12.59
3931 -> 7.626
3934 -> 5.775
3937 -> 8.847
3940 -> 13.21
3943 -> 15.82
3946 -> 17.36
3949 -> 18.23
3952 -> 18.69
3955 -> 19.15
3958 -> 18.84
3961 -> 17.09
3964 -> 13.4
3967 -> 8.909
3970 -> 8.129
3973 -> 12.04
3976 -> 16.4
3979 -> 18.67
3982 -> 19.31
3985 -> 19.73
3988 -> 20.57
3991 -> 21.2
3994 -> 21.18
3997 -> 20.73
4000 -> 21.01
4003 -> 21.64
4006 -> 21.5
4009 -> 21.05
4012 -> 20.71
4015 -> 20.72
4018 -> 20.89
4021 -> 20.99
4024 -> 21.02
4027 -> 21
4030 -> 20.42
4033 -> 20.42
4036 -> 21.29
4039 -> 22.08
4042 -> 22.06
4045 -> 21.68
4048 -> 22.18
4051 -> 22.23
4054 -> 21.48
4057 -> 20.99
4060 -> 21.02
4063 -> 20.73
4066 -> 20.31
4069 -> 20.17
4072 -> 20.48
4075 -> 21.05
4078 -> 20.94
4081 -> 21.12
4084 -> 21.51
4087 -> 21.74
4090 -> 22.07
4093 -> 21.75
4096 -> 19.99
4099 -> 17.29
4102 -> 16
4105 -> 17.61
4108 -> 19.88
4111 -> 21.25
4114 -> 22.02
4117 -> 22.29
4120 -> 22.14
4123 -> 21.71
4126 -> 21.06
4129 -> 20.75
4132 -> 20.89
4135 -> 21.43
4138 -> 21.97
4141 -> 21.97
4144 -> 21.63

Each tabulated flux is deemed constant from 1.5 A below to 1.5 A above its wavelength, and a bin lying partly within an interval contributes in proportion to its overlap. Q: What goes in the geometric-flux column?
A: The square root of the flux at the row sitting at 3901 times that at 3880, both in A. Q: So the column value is 19.3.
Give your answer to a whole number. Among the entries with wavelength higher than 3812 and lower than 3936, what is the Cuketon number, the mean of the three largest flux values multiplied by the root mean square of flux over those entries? 352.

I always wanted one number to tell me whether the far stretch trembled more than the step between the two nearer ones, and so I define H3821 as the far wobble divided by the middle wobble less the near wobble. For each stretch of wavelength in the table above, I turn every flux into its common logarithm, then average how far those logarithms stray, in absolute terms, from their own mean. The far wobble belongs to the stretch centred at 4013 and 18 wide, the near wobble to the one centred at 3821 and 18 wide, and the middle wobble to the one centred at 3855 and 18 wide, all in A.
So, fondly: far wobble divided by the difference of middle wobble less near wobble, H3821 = -0.2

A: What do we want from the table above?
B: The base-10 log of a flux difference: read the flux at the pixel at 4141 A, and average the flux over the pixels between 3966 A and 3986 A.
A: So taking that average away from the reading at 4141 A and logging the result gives 0.86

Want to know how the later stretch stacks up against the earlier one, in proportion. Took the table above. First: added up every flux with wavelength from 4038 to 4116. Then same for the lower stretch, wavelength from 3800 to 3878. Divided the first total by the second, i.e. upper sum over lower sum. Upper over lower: 1.17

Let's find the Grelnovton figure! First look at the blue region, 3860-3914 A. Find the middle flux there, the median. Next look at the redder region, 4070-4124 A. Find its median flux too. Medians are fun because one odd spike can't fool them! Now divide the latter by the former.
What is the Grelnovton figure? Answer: 1.11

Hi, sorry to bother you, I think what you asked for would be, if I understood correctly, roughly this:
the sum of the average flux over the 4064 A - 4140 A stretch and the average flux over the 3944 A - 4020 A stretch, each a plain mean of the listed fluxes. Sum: 39.0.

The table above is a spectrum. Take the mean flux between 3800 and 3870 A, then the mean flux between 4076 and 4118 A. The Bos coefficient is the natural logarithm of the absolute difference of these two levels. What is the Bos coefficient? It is 1.1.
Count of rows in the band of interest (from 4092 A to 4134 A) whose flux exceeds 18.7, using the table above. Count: 11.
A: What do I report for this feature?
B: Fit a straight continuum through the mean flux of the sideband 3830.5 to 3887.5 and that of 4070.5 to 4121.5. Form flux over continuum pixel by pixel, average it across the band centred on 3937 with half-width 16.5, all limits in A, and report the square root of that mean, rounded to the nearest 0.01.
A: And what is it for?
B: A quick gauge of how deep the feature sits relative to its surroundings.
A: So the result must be 0.86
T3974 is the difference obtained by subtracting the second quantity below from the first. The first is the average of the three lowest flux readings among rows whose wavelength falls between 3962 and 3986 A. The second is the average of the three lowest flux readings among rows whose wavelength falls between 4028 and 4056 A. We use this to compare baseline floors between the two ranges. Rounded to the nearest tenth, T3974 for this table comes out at -11.0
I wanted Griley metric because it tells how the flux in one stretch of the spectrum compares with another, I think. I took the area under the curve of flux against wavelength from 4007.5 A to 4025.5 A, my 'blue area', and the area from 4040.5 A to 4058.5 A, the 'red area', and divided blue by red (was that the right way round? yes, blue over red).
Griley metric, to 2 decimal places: 0.96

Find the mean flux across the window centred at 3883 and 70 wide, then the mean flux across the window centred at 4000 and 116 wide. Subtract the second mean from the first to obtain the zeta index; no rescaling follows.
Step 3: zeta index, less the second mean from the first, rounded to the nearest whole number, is -1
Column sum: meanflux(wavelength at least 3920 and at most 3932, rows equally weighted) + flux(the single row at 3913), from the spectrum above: 33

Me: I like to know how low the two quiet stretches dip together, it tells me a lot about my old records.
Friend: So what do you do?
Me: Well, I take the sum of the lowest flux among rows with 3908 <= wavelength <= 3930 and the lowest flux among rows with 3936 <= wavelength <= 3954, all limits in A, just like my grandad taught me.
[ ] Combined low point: 21.4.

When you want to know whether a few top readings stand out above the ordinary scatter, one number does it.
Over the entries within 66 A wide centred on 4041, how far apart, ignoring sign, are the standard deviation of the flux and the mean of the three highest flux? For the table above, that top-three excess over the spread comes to 22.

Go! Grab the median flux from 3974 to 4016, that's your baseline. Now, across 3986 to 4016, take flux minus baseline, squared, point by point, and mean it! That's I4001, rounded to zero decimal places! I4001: 0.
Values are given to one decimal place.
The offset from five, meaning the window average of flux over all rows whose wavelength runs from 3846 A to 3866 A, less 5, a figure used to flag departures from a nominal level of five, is 14.4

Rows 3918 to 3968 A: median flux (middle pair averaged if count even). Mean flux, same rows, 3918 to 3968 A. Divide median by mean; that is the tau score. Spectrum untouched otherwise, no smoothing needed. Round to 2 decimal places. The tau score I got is 1.10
